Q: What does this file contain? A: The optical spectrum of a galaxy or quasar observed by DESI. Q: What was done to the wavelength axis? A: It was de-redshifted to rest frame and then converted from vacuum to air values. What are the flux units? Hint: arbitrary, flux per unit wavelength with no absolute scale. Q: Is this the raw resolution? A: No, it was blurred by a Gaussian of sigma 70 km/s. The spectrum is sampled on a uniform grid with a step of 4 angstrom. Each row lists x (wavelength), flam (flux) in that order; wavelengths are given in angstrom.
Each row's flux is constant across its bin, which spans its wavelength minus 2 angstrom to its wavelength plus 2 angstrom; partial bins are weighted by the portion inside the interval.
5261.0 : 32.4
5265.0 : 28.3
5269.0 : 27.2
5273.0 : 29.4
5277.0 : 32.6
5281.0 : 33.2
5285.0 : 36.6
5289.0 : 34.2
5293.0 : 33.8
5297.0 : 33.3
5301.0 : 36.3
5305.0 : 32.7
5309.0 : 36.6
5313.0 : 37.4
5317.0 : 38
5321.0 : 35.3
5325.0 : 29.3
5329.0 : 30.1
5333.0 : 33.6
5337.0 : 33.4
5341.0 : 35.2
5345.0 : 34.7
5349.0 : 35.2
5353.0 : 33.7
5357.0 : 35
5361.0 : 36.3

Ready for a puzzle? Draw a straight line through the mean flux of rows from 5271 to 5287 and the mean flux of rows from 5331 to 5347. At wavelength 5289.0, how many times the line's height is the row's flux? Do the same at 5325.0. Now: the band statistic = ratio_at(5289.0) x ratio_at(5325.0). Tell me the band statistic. 0.89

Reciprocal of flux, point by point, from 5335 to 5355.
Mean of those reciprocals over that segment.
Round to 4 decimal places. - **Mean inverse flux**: 0.0291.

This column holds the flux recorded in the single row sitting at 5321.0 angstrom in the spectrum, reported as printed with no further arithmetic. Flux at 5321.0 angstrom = 35.3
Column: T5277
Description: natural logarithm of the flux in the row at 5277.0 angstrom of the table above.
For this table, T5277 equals 3.48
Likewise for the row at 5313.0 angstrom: 3.62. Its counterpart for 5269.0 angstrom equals 3.30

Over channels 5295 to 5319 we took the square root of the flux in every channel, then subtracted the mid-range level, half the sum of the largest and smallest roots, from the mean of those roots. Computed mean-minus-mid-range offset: 0.03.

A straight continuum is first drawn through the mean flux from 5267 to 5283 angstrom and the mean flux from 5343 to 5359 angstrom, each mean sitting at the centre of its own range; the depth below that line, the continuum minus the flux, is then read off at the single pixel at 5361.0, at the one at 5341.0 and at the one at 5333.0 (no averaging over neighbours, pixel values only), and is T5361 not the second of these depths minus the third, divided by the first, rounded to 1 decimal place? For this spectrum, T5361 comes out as 1.1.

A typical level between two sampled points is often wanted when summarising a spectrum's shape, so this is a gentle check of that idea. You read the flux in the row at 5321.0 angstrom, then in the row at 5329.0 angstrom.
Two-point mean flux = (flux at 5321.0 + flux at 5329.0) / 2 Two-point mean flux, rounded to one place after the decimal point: 32.7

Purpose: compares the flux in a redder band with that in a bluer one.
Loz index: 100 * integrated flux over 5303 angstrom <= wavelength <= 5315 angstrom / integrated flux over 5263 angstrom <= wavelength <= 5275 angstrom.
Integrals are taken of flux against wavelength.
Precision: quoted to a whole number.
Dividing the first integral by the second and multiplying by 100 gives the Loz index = 126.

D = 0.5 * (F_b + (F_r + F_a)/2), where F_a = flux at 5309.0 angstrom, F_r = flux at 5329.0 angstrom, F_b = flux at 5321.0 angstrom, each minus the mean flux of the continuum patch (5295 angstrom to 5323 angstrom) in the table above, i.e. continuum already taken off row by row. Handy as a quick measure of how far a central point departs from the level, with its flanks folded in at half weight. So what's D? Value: -1.3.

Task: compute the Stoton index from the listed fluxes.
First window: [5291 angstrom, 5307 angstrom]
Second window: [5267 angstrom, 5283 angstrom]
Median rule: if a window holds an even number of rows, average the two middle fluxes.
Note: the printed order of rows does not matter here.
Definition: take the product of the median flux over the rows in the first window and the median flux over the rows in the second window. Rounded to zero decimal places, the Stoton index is 1040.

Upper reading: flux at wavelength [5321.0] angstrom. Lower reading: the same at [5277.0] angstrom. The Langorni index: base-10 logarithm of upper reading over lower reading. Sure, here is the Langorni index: 0.03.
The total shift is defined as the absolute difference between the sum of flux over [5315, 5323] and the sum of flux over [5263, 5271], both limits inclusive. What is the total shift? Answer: 18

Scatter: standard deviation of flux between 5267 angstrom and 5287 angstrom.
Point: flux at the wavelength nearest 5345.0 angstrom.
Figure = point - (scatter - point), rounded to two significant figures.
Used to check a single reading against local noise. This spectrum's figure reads 66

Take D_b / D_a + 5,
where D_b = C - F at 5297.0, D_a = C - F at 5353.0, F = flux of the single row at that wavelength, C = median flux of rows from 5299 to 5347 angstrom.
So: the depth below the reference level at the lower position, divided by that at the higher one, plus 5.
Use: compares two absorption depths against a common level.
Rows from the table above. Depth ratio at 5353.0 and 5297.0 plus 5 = 6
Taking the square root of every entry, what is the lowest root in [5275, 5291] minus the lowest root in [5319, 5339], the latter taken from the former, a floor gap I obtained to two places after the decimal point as 0.30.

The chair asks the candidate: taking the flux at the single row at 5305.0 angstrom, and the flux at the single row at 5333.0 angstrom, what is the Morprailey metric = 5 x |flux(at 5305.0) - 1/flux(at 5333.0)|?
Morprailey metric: 163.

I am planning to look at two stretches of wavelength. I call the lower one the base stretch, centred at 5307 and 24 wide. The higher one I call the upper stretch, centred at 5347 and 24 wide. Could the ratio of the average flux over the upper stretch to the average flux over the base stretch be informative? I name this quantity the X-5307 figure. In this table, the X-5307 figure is 0.97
